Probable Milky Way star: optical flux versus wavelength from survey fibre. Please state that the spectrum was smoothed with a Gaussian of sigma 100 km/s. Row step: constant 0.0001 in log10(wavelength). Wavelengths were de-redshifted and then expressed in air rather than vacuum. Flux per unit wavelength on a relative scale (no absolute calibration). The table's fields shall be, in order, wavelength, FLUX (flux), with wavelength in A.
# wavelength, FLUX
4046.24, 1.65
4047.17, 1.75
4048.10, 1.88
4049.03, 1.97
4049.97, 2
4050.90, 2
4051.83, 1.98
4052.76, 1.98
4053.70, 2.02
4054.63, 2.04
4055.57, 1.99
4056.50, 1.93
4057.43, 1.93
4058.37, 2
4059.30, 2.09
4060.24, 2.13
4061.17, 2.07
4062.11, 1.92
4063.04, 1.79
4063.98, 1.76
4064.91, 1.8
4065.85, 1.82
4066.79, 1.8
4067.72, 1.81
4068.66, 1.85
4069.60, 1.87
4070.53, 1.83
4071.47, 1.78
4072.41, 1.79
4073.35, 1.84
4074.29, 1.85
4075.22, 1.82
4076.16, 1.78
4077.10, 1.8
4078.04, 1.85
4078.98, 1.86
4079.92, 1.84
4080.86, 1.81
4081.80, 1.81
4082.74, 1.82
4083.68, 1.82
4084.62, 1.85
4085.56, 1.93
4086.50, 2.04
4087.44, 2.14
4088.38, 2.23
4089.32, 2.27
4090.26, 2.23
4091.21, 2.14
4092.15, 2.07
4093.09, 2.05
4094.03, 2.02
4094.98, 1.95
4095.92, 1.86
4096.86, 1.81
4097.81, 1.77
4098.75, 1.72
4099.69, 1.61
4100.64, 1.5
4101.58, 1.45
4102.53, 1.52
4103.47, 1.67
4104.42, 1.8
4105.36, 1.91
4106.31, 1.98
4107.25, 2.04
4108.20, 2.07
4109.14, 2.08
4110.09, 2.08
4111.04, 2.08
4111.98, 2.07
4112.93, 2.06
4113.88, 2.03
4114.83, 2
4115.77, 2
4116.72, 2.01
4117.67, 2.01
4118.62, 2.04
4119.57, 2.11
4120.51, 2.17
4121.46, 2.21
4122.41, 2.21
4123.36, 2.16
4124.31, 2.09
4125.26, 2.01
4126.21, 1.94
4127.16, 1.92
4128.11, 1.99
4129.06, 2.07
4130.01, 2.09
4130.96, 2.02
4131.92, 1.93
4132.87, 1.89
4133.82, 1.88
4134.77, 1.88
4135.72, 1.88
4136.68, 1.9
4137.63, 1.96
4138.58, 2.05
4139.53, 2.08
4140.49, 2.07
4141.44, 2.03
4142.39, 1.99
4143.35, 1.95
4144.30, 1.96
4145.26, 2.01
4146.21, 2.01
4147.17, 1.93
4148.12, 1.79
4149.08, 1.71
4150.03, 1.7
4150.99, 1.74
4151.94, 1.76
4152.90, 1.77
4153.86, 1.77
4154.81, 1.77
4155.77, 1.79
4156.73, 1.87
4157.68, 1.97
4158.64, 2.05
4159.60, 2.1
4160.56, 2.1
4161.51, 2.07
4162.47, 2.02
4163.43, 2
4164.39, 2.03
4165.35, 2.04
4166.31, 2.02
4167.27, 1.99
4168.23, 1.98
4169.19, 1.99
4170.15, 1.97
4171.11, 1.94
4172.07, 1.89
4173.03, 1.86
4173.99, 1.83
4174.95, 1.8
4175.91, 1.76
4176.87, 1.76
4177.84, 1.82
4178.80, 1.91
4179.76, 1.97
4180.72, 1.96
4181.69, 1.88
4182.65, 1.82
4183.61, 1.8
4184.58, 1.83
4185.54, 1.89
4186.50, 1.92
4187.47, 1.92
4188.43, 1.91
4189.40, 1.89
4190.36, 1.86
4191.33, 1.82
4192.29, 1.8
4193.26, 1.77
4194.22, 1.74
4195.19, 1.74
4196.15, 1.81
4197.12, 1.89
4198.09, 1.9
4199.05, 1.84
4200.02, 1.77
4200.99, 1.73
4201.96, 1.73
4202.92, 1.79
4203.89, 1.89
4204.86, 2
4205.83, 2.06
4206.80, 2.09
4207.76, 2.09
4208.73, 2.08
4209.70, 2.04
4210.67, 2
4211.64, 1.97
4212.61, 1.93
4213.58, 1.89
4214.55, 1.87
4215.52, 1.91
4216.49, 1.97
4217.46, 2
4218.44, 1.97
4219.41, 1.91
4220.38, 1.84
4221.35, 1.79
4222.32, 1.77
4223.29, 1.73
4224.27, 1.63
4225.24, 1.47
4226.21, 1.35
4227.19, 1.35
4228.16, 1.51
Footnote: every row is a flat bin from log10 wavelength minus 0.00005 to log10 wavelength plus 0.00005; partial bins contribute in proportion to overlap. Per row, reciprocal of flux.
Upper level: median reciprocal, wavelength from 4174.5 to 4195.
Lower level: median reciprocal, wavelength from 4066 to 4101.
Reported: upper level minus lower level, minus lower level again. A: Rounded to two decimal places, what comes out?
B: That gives -0.54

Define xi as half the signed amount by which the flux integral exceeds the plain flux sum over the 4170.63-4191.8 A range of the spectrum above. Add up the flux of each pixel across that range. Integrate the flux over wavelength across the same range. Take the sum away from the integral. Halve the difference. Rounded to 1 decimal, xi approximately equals -0.8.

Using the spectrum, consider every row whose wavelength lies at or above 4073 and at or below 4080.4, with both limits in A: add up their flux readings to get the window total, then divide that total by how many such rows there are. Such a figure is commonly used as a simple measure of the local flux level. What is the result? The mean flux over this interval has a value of 1.83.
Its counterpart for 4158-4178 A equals 1.95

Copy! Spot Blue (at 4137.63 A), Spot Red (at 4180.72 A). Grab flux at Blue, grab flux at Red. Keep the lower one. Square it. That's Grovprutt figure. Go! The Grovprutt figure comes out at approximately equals 3.8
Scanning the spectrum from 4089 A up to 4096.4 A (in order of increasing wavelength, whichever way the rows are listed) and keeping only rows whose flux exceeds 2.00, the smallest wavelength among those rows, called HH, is 4089.32 A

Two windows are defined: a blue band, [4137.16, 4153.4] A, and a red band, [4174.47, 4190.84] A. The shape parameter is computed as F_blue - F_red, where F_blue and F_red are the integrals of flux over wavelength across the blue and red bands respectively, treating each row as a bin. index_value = 0.5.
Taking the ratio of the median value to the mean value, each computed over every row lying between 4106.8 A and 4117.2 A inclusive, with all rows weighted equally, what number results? 1.01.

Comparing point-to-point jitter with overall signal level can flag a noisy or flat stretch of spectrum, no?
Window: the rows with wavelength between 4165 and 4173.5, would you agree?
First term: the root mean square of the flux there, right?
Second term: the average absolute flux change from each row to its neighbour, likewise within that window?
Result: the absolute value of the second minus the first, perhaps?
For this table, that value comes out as 1.940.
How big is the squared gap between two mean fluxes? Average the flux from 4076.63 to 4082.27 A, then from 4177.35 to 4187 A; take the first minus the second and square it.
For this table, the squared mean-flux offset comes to 0.003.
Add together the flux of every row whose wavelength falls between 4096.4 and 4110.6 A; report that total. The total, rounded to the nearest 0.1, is 27.0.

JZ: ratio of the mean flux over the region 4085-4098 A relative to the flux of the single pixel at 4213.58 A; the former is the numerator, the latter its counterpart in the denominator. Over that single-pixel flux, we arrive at 1.08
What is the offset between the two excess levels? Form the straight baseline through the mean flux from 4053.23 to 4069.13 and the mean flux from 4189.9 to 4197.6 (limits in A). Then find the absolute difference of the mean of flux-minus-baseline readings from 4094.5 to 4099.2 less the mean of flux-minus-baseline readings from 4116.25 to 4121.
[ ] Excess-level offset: 0.27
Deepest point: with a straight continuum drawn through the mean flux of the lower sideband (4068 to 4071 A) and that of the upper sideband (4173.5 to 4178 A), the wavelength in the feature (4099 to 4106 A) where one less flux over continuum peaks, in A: 4101.58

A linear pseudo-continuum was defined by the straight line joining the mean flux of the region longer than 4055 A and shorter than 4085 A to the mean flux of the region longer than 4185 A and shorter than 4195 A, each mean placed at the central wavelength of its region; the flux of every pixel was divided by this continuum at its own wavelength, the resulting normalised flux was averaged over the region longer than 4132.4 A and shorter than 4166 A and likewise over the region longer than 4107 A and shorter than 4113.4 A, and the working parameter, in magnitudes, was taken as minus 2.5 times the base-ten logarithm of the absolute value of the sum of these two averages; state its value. -0.83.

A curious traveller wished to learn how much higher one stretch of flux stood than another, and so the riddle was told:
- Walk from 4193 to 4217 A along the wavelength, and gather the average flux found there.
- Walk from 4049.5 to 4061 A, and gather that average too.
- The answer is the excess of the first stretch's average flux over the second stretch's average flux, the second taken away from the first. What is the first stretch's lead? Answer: -0.11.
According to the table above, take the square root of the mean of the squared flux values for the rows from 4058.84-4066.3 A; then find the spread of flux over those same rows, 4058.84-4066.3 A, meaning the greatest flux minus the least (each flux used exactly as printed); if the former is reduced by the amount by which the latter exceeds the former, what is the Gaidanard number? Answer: 3.49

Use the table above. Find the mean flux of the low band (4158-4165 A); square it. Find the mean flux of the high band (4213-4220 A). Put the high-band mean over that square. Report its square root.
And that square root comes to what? 0.68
